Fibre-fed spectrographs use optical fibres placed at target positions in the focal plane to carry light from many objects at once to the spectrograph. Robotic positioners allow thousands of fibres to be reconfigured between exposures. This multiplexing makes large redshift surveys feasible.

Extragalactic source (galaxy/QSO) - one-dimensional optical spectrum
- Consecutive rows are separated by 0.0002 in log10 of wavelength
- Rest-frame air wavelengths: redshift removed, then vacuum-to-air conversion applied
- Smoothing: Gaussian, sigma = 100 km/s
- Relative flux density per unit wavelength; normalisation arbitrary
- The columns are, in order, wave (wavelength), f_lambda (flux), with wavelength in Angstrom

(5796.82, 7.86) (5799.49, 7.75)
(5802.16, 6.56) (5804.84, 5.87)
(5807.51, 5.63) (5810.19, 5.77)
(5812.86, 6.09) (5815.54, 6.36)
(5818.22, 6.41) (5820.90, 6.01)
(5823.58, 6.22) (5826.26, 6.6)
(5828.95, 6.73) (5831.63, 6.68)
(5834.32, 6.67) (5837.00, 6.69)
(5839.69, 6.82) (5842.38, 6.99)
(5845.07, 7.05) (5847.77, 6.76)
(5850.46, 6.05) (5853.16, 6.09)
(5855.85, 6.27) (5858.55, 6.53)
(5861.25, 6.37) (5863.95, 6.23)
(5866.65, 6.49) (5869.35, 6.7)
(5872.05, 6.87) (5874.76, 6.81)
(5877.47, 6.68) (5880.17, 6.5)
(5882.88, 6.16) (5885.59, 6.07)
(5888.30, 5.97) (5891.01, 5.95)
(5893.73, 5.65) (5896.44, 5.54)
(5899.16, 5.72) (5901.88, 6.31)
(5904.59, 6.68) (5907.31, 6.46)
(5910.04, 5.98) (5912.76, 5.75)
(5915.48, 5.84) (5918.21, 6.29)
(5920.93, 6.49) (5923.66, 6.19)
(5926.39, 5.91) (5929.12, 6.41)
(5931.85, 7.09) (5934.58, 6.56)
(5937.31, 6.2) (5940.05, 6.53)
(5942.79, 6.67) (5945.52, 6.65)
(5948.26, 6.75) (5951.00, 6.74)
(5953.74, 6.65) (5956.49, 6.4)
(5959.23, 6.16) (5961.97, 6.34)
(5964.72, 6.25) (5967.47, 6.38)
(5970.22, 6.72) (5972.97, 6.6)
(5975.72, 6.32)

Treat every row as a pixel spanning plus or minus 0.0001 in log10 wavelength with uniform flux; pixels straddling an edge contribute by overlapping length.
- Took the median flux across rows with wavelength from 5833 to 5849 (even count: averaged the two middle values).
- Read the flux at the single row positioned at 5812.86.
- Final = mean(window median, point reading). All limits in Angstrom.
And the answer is 6.44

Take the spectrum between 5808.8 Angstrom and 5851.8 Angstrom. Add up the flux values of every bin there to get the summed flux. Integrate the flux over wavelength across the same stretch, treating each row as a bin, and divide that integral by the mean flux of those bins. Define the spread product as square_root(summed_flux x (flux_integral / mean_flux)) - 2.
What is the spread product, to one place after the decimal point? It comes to 64.8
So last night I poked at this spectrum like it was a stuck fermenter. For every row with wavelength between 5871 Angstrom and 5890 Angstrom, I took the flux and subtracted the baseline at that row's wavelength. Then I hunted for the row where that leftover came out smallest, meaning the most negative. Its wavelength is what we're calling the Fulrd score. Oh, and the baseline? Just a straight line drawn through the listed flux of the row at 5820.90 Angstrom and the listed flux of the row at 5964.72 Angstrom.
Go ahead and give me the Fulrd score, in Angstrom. 5888.30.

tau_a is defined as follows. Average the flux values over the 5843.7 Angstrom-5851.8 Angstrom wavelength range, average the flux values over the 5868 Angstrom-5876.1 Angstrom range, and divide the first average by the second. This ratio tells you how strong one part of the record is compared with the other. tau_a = 0.97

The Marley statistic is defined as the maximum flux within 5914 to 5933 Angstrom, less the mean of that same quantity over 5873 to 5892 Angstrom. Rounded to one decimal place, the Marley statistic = 0.8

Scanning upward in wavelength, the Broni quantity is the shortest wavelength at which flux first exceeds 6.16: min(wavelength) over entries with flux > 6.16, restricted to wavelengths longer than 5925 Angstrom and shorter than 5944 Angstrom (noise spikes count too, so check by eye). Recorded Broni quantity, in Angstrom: 5929.12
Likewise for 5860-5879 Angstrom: 5861.25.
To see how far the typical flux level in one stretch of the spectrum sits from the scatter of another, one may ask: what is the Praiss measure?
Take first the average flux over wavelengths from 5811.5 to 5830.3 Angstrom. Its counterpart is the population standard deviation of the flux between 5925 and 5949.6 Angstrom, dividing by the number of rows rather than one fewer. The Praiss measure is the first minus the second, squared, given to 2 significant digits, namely 36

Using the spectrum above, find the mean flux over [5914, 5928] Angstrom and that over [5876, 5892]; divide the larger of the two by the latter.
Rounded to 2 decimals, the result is 1.00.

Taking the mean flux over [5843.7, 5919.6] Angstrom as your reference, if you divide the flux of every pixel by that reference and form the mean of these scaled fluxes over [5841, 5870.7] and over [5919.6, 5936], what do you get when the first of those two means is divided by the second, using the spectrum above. 1.01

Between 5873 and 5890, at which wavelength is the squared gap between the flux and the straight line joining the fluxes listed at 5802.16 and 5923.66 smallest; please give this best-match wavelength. 5882.88 Angstrom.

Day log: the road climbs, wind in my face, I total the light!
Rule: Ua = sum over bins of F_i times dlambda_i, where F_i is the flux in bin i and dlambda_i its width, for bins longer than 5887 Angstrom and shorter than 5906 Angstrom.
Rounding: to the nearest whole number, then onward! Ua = 114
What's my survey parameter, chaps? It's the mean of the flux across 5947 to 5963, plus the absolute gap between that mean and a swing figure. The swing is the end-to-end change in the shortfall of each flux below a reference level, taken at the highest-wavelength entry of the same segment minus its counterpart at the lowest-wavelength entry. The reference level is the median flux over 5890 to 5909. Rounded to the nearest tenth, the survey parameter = 12.6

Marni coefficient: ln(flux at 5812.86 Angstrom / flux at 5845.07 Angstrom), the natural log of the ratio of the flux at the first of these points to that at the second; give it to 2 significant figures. -0.15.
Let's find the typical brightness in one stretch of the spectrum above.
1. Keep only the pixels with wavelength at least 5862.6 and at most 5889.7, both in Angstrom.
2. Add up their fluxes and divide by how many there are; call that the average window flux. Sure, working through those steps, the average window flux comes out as 6.45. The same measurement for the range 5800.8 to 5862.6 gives 6.40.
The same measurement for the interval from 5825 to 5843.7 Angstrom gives 6.74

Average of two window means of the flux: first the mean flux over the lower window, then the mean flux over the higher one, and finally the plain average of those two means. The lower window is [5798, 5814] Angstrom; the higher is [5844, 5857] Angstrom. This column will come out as 6.36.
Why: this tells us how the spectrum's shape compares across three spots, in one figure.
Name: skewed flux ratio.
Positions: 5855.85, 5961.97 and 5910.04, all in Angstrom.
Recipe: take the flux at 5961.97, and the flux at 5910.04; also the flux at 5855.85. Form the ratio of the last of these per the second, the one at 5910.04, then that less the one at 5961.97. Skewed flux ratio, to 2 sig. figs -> -5.3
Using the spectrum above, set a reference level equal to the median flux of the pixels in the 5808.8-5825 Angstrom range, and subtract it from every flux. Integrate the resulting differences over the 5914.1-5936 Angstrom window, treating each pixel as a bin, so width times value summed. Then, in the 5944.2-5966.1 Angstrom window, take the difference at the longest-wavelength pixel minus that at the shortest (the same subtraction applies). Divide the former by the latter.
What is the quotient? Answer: -11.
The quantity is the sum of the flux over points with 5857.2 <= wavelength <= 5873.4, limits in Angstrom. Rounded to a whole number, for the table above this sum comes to 39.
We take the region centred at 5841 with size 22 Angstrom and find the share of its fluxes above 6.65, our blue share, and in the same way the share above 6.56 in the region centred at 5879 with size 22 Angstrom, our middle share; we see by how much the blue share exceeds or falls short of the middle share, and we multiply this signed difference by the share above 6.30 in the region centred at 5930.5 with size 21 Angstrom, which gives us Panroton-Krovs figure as 0.23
